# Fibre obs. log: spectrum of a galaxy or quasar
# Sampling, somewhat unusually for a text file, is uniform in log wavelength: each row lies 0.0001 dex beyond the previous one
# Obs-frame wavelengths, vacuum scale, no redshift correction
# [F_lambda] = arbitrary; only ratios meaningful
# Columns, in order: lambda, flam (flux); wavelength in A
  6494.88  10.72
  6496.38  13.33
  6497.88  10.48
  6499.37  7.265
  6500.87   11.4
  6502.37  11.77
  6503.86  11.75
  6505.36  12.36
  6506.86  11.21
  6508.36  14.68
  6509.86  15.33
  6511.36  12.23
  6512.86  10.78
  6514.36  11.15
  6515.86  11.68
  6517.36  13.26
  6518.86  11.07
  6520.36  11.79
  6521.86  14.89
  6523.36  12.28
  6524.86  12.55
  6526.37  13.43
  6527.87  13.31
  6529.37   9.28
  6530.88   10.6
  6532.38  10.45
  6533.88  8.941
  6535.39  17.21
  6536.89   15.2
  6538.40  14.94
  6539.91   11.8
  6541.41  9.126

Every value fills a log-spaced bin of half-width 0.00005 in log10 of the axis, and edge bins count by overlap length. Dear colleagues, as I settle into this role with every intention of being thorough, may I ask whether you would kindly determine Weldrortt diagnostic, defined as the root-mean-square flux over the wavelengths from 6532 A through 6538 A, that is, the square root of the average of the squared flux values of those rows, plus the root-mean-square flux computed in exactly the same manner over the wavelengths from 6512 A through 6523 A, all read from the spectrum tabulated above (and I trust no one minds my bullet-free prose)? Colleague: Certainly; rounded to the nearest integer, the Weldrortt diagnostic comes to 26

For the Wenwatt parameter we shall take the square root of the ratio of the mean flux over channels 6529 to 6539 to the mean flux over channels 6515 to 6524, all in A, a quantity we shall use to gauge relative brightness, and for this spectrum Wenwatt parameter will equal 1.00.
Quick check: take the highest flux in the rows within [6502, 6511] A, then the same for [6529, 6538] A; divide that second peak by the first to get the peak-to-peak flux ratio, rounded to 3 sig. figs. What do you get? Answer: 1.12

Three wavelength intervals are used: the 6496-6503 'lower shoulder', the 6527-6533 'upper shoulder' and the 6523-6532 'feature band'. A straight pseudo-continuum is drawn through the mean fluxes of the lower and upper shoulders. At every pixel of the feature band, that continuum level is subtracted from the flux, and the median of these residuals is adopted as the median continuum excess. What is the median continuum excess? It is 1.5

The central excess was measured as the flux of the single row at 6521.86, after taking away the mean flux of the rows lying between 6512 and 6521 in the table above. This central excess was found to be 3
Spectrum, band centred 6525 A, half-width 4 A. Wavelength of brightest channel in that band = 6521.86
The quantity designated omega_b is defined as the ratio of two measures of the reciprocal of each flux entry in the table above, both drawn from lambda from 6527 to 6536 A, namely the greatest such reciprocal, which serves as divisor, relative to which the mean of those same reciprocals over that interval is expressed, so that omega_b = 0.81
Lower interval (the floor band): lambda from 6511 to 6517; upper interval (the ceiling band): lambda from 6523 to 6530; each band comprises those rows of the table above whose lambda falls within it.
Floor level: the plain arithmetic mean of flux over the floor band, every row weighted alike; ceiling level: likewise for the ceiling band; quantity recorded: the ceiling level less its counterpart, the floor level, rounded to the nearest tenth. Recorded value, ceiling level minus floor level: 0.7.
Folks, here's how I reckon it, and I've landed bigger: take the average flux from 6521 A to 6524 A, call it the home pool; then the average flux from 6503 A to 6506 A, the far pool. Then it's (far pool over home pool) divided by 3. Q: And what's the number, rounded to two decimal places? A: 0.30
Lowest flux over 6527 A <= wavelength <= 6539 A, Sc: 8.941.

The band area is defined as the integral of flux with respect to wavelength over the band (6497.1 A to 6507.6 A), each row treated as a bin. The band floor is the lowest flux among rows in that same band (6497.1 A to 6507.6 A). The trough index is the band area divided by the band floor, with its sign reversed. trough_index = -15.7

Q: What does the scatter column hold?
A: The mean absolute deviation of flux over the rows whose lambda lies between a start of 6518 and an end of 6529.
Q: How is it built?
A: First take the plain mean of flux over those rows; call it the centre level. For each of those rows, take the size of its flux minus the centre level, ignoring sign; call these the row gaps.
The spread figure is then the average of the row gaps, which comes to 0.96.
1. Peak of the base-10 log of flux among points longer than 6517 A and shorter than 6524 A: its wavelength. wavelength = 6521.86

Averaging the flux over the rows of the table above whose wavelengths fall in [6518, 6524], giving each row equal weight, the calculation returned 12.5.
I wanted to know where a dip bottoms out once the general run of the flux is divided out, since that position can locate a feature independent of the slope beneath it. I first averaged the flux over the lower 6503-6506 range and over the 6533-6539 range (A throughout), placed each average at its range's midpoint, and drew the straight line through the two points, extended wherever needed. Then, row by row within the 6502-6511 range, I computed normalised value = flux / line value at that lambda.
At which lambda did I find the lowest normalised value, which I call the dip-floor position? 6506.86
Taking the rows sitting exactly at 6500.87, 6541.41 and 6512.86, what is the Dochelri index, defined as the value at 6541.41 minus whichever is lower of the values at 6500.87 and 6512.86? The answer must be -1.7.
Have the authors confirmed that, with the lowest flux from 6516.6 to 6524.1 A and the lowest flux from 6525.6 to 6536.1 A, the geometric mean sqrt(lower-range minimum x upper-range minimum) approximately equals 9.95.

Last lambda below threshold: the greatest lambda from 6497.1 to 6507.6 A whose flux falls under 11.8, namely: 6506.86 A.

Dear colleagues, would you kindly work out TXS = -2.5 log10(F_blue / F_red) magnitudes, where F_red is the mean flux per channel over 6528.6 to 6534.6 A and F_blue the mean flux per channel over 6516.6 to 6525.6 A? -0.3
